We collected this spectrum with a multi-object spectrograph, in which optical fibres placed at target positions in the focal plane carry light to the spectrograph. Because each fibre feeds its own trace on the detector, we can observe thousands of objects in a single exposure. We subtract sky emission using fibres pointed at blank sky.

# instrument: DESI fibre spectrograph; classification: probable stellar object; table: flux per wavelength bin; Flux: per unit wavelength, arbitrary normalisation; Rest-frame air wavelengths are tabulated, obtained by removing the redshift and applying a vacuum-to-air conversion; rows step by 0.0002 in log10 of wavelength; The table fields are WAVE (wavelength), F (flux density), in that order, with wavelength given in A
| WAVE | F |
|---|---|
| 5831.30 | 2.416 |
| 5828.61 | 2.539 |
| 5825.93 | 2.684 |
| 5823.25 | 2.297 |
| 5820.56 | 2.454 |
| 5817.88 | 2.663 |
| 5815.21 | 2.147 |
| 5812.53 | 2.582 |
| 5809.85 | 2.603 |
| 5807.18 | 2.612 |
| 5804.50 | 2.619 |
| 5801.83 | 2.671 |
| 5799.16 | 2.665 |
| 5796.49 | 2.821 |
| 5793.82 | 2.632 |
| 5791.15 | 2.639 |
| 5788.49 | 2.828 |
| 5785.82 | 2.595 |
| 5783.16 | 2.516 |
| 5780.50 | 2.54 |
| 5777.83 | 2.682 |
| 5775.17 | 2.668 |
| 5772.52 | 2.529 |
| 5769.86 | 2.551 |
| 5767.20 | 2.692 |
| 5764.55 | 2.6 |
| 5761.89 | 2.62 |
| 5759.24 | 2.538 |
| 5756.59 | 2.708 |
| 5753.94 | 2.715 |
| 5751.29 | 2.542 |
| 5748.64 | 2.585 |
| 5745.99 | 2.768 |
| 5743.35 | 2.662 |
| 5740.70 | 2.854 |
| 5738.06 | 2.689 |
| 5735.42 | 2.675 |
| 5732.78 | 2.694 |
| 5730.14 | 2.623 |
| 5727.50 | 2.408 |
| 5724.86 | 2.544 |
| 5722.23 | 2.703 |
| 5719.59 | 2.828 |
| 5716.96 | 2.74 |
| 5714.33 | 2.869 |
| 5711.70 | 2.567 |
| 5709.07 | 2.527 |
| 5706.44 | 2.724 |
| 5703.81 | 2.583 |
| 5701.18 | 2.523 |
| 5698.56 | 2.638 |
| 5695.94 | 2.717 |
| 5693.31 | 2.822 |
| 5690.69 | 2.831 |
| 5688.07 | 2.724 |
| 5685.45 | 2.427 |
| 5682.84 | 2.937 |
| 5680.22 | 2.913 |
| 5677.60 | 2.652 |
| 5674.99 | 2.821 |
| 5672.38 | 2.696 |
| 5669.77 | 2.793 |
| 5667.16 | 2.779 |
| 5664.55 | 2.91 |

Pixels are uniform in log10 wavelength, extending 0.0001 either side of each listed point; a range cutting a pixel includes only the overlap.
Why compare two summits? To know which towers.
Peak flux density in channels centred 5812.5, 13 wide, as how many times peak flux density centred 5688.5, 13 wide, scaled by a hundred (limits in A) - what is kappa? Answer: 91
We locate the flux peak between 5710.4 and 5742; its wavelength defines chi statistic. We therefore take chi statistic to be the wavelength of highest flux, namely 5714.33 A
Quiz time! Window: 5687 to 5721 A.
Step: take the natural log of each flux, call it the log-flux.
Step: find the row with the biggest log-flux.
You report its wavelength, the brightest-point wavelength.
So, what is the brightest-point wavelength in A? 5714.33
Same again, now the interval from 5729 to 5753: 5740.70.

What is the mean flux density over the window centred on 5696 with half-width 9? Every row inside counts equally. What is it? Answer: 2.69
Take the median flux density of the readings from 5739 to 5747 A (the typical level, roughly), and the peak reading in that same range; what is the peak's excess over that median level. 0.086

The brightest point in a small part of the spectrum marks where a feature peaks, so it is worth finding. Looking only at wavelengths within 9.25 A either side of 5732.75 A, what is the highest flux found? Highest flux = 2.854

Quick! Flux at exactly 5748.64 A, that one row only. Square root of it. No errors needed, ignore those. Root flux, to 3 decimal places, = 1.608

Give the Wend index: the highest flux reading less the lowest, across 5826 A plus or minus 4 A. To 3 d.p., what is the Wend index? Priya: 0.387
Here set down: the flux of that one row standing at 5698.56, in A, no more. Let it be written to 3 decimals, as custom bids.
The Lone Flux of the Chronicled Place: 2.638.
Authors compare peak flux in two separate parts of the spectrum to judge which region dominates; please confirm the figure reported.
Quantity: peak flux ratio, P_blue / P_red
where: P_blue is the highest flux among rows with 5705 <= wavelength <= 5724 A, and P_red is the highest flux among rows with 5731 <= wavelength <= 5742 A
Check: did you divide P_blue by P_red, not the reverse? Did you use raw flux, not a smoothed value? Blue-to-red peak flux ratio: 1.01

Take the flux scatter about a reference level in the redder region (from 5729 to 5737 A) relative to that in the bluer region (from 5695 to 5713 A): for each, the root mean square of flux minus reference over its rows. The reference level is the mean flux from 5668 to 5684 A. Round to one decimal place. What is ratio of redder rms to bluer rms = 0.7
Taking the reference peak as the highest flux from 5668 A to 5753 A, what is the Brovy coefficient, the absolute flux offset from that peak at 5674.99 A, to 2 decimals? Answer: 0.12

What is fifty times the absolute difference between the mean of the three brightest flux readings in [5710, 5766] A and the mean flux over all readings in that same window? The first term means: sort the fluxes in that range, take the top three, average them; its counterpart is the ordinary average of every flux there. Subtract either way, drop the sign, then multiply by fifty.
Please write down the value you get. 9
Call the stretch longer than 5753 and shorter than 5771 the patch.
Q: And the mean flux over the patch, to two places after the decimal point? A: 2.63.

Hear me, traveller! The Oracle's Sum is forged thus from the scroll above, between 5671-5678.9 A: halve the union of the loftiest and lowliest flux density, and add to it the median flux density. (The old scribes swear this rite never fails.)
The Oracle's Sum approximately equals 5.43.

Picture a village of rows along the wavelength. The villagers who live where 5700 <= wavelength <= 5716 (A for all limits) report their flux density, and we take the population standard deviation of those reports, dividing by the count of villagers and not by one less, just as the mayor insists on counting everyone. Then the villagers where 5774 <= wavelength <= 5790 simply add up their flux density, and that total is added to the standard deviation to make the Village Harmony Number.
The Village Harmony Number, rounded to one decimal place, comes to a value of 16.0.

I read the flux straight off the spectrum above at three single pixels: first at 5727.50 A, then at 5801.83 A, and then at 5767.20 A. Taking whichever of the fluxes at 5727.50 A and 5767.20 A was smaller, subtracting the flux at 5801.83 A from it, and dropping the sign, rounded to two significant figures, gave 0.26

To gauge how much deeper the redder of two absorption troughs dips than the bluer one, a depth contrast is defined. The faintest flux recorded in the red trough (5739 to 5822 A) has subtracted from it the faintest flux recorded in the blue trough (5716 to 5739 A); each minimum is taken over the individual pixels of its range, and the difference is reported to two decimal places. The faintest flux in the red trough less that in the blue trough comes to -0.26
